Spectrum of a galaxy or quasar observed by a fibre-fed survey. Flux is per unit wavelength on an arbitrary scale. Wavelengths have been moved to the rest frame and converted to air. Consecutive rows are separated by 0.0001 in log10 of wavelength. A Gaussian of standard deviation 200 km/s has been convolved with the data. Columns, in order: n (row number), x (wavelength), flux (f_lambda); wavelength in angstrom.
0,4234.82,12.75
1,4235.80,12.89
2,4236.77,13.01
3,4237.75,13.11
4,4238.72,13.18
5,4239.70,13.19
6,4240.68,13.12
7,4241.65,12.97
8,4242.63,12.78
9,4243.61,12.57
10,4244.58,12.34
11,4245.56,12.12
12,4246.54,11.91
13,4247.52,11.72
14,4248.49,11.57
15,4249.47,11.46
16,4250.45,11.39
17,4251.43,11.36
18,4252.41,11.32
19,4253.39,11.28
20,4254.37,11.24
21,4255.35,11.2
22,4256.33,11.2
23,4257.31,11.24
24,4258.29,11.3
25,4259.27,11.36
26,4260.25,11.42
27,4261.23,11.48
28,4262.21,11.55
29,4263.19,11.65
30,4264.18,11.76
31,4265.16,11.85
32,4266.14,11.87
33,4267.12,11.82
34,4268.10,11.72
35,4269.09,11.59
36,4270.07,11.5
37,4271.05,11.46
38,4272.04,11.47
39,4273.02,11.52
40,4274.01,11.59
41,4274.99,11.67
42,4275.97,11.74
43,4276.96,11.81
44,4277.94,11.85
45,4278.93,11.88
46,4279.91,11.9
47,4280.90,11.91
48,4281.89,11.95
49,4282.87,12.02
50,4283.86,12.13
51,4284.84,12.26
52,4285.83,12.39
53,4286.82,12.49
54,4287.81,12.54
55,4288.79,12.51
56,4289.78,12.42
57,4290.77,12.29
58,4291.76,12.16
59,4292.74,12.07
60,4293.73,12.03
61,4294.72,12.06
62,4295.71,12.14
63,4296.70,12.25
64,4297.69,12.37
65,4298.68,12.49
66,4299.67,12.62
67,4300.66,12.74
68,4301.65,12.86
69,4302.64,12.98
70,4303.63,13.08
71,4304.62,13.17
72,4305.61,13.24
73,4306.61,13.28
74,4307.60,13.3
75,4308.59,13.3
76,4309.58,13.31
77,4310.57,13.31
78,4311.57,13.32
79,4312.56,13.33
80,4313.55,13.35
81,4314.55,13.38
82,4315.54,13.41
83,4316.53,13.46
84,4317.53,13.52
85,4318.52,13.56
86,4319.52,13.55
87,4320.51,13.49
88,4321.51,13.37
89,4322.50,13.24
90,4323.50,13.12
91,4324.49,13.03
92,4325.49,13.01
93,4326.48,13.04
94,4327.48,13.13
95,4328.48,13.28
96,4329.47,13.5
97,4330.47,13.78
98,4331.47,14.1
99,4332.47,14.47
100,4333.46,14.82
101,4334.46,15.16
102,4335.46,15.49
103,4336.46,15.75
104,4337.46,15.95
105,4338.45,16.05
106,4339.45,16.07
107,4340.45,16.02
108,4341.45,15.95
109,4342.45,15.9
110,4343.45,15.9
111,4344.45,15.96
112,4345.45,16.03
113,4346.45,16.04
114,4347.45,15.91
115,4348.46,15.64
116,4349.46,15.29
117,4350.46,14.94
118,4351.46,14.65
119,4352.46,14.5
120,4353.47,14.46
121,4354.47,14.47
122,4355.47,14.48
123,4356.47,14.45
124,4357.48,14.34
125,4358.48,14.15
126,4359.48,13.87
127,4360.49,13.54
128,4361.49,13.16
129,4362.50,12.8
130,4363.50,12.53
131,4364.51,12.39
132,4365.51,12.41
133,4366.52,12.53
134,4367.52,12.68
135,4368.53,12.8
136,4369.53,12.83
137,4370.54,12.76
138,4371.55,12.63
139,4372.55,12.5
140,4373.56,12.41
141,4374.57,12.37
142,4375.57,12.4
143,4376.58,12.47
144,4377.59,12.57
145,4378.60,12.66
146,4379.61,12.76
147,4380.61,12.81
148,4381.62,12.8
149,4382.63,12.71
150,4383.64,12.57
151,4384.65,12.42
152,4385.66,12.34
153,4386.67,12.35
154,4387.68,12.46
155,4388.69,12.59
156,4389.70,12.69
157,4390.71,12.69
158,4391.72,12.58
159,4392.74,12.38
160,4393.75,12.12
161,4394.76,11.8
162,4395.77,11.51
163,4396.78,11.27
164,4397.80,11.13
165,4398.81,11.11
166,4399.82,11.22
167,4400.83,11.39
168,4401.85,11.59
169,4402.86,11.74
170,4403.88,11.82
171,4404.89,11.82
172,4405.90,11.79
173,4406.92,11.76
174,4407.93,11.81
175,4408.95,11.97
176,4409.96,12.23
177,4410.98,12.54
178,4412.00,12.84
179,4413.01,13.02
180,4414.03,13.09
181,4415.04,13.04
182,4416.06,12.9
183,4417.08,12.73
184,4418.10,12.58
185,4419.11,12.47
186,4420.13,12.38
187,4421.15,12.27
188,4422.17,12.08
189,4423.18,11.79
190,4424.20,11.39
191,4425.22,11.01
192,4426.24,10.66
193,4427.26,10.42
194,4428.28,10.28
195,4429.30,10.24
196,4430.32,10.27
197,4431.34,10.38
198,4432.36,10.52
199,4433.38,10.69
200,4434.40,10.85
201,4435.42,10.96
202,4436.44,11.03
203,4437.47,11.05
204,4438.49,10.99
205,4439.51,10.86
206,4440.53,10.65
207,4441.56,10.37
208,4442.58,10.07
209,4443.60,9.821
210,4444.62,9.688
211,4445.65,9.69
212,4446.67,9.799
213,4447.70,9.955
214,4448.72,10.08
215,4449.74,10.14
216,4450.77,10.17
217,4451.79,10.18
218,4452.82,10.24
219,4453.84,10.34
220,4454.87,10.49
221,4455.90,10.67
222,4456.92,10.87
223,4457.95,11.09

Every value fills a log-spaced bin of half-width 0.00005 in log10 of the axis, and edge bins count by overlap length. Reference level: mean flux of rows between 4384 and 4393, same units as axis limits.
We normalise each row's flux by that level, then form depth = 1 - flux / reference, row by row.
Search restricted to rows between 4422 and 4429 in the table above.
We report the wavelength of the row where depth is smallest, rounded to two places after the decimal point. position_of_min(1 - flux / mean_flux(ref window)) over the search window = 4422.17 angstrom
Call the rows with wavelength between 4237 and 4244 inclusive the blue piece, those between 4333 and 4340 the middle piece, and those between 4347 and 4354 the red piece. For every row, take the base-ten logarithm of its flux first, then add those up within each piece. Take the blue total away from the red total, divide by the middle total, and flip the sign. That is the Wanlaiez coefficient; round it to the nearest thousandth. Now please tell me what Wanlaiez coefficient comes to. -0.054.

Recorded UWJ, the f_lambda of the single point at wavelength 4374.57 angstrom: 12.37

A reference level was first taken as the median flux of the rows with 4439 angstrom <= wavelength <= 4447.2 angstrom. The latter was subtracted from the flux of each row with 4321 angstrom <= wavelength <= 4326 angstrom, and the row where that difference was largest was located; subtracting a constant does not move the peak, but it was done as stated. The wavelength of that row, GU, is 4321.51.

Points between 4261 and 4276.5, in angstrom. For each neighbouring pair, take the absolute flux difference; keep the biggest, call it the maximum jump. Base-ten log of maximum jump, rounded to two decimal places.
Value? -0.89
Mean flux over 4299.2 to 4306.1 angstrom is 13.0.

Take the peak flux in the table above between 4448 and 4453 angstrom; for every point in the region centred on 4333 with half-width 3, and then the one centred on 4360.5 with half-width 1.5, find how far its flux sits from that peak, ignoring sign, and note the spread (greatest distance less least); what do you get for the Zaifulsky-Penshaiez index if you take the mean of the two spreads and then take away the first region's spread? -0.50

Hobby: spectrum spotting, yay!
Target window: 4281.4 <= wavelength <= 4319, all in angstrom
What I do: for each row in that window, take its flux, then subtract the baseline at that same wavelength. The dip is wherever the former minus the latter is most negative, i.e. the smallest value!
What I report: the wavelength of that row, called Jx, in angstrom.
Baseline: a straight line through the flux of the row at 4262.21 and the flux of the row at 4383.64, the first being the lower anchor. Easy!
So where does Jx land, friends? 4293.73 angstrom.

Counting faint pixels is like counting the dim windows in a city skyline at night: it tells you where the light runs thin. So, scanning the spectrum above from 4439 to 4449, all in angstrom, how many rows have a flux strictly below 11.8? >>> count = 10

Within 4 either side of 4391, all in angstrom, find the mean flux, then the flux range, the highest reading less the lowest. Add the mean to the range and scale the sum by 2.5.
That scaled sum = 33.3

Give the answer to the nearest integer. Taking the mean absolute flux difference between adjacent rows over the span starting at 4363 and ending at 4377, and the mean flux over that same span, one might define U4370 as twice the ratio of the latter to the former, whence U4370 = 286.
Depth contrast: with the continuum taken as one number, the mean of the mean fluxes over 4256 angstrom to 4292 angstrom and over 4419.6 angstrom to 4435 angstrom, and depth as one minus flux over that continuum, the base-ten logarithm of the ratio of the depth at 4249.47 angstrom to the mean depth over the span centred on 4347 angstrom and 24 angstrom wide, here -2.0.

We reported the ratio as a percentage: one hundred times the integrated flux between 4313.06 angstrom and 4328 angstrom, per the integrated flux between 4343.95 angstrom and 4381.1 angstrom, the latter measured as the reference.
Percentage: 39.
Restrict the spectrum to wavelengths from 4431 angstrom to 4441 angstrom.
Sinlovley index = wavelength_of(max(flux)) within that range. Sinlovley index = 4437.47 angstrom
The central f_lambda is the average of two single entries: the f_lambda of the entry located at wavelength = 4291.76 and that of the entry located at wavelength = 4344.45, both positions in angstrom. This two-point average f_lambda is 14.1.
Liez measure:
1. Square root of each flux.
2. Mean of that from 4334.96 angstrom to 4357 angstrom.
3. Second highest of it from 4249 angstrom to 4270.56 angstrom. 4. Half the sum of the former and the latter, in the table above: 3.69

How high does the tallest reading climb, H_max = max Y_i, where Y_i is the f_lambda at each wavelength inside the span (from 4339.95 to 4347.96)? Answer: 16.04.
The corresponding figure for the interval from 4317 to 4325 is 13.56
